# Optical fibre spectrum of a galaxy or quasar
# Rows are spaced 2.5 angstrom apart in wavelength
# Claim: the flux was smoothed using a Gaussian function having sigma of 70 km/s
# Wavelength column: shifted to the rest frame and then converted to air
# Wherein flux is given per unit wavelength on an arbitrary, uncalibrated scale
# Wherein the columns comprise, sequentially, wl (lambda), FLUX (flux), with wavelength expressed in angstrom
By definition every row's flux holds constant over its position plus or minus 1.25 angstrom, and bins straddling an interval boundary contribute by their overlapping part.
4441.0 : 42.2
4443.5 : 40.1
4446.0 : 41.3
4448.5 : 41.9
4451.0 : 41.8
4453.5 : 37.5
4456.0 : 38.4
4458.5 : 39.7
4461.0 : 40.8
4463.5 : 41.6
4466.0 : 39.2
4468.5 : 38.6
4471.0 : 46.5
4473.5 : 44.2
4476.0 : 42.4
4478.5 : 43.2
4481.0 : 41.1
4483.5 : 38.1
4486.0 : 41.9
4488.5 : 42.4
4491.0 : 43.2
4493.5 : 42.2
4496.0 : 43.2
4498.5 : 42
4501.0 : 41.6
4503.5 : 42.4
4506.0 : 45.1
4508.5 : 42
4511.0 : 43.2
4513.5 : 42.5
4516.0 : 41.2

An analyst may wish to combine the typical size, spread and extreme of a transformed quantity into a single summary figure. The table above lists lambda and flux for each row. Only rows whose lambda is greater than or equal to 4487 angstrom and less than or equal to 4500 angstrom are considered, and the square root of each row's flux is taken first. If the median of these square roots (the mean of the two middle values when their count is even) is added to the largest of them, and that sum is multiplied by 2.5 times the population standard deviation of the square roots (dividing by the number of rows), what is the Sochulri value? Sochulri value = 1.3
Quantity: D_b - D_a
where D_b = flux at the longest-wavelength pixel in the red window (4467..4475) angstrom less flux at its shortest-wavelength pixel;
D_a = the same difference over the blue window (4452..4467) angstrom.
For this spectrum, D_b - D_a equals 3.9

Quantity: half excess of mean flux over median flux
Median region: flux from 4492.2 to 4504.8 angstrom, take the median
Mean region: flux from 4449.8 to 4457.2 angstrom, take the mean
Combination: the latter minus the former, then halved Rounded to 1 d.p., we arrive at -1.5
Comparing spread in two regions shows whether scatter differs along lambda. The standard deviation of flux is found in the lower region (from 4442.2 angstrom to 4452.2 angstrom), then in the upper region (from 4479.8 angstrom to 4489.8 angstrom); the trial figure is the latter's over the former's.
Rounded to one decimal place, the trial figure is 2.3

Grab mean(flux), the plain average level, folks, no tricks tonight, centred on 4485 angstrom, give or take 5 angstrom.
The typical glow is 40.9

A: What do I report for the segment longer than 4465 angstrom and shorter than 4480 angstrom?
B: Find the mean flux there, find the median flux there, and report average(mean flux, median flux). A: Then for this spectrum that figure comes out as 42.6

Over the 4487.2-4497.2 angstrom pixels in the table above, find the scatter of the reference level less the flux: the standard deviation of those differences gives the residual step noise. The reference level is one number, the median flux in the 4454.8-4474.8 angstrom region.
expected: 0.5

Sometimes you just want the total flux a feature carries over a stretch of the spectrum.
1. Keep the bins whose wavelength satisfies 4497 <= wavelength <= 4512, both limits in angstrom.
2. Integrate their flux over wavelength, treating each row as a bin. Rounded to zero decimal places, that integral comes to 641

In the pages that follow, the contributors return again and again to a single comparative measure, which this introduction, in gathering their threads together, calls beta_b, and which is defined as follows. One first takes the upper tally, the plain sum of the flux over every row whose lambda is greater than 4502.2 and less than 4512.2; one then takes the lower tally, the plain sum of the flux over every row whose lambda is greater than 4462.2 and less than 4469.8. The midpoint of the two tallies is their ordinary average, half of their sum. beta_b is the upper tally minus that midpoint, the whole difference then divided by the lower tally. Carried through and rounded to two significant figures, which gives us 0.22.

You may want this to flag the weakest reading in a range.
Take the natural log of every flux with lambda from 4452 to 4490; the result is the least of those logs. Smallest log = 3.62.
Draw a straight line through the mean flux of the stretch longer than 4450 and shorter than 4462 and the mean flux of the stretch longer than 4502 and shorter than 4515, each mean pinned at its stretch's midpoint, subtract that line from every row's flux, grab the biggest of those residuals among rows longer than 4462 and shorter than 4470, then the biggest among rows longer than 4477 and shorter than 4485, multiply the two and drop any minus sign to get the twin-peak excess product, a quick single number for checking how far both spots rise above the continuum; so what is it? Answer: 3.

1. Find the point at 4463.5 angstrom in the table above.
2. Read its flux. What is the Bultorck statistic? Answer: 41.6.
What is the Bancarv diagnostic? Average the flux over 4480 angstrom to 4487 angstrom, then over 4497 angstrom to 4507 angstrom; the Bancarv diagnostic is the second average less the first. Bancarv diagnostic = 2.4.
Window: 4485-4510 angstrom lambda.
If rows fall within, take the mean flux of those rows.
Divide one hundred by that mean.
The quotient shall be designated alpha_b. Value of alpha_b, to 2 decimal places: 2.35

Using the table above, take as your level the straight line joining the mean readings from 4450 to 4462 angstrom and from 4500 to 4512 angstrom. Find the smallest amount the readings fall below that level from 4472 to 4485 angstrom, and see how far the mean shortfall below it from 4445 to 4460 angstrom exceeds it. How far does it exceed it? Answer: 2.7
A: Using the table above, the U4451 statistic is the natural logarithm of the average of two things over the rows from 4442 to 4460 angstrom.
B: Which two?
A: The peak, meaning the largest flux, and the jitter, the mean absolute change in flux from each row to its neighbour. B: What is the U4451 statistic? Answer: 3.08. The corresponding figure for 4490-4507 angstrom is 3.14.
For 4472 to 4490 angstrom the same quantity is 3.14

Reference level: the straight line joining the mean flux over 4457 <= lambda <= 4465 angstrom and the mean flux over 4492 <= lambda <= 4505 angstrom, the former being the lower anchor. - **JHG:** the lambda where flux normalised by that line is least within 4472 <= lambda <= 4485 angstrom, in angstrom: 4483.5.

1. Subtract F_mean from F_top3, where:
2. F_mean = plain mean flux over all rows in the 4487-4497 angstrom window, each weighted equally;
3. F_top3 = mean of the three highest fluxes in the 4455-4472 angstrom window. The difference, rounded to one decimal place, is 0.2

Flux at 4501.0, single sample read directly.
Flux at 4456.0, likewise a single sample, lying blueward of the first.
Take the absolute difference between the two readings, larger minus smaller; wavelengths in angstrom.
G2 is 3.2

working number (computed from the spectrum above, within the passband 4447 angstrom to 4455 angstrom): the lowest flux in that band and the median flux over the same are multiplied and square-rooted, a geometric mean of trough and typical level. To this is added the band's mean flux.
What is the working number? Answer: 80.0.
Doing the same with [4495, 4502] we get 84.1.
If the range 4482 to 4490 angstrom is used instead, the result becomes 80.8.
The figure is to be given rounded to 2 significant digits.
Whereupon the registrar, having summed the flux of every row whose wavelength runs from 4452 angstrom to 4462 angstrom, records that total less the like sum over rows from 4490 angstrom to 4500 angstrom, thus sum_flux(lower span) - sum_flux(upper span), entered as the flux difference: -14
